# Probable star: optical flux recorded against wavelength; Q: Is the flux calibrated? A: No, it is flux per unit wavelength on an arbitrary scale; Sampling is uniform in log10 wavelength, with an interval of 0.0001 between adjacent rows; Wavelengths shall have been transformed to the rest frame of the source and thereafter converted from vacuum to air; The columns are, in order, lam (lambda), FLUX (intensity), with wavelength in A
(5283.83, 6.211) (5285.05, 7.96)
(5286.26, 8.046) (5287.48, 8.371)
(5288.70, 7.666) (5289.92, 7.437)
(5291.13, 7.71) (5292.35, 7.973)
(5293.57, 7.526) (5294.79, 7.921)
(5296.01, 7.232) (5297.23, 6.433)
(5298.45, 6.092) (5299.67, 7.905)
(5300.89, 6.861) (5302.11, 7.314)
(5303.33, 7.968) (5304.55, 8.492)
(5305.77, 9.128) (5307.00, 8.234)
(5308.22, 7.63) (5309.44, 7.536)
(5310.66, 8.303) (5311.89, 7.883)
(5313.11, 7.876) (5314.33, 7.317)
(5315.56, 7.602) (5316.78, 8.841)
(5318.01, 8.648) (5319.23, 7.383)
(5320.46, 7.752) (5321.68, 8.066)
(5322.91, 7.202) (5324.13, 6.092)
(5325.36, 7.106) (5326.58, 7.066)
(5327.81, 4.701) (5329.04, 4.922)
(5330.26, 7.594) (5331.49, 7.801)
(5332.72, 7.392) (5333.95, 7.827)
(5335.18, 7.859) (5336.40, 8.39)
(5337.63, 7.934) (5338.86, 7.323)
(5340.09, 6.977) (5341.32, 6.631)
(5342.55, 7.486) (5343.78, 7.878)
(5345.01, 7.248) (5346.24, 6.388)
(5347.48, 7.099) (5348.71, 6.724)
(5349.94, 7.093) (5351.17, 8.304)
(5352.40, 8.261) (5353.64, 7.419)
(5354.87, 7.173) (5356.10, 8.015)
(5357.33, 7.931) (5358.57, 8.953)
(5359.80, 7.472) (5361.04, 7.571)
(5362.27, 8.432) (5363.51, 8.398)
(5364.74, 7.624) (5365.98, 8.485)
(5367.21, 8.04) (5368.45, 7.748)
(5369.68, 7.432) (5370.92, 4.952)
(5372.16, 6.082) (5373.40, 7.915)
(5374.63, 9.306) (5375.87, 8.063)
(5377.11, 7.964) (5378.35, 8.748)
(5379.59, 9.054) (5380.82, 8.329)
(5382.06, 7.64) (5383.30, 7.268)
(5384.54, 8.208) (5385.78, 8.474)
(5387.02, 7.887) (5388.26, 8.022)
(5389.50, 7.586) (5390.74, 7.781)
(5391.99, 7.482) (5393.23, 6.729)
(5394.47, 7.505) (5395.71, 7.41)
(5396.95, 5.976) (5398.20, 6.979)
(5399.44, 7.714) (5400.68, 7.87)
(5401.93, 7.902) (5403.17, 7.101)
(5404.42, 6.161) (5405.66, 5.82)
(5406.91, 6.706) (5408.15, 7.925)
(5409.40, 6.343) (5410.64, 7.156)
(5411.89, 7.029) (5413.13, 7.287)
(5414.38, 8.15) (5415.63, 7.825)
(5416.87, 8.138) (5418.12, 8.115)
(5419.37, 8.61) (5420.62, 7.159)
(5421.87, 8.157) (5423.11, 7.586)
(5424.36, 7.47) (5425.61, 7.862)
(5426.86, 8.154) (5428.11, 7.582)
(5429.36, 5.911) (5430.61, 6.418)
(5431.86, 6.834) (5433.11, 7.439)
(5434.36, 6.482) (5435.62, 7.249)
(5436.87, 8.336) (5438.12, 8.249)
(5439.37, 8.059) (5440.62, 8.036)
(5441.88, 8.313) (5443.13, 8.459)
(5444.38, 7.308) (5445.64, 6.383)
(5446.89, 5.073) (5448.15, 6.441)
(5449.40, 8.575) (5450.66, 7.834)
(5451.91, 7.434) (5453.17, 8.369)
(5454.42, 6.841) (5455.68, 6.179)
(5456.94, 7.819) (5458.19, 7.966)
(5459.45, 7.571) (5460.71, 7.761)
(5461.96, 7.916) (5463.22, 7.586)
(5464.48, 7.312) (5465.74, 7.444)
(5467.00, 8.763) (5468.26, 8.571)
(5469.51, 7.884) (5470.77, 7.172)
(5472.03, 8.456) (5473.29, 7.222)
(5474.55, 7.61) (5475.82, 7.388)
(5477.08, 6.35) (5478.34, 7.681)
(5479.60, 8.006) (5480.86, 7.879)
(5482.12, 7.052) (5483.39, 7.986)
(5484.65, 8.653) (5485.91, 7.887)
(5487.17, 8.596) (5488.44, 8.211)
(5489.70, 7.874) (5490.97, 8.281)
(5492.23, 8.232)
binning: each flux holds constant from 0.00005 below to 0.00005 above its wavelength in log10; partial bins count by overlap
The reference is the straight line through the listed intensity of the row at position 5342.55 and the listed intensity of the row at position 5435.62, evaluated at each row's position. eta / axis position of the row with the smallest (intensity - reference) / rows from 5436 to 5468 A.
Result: 5446.89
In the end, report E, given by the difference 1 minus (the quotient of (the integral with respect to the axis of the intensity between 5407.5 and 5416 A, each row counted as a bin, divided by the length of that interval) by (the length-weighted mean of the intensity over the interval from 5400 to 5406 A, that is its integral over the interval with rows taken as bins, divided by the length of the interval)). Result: -0.05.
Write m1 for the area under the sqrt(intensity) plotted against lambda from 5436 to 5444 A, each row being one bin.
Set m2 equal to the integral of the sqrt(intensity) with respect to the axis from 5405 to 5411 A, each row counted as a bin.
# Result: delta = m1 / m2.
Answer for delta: 1.47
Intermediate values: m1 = 23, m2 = 16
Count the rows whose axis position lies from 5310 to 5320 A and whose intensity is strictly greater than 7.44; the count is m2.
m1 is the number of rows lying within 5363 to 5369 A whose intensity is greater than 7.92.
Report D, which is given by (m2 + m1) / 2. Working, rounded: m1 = 3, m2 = 6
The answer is 4.5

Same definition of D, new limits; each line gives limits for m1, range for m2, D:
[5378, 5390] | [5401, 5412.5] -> 4.0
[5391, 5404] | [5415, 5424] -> 3.0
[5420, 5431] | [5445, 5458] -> 3.0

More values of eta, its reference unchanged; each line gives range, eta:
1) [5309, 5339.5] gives 5327.81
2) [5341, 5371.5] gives 5370.92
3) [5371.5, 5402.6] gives 5396.95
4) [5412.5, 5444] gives 5429.36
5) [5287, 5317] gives 5298.45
